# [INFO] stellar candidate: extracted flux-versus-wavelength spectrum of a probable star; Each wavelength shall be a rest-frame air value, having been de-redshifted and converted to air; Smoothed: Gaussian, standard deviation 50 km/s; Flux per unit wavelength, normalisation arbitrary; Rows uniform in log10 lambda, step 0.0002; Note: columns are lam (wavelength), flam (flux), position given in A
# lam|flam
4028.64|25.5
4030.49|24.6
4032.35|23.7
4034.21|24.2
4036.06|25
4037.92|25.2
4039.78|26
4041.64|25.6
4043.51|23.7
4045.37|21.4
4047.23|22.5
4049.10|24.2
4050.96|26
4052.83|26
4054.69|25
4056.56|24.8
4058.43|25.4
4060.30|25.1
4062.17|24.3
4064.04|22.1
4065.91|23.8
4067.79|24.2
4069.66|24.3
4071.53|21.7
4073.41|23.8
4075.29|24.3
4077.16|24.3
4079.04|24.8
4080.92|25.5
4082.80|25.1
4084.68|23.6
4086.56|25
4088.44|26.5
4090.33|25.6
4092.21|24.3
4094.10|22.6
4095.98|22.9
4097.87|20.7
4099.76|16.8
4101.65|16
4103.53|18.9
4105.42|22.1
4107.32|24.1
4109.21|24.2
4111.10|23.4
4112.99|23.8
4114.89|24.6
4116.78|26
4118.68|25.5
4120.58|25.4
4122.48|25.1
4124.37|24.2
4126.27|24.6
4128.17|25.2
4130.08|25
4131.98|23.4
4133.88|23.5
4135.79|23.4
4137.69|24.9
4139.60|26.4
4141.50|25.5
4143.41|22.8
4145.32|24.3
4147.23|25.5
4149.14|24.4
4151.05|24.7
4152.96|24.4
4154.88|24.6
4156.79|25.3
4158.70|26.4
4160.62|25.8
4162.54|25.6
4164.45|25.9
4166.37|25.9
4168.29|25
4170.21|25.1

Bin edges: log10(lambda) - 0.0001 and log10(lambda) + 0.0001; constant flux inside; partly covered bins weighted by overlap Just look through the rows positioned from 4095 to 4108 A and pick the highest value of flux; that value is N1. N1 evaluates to 24.1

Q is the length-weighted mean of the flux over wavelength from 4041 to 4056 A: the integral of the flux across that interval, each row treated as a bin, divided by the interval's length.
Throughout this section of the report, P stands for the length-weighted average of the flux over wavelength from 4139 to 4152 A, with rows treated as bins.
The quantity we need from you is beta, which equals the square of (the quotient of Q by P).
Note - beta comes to 0.96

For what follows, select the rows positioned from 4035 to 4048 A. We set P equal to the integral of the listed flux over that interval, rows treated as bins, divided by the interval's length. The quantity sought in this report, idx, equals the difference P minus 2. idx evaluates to 22.2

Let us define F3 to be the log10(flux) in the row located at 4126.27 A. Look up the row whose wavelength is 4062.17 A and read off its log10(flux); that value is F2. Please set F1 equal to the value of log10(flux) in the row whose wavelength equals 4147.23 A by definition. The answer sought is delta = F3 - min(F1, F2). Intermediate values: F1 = 1.41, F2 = 1.39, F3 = 1.39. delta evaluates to 0.005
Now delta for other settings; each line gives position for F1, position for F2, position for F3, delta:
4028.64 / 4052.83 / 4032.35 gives -0.032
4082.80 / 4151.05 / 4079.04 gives 0.002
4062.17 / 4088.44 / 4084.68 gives -0.013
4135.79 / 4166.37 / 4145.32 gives 0.016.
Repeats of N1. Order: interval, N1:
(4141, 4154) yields 25.5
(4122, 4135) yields 25.2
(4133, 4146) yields 26.4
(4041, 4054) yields 26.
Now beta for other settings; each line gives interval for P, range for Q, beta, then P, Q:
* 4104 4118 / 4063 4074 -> 0.95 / 23.9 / 23.3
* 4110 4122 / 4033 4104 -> 0.92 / 24.8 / 23.7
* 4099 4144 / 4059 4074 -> 1.01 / 23.6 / 23.7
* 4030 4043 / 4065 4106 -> 0.86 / 24.9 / 23.0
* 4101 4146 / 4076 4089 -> 1.09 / 23.9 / 24.9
